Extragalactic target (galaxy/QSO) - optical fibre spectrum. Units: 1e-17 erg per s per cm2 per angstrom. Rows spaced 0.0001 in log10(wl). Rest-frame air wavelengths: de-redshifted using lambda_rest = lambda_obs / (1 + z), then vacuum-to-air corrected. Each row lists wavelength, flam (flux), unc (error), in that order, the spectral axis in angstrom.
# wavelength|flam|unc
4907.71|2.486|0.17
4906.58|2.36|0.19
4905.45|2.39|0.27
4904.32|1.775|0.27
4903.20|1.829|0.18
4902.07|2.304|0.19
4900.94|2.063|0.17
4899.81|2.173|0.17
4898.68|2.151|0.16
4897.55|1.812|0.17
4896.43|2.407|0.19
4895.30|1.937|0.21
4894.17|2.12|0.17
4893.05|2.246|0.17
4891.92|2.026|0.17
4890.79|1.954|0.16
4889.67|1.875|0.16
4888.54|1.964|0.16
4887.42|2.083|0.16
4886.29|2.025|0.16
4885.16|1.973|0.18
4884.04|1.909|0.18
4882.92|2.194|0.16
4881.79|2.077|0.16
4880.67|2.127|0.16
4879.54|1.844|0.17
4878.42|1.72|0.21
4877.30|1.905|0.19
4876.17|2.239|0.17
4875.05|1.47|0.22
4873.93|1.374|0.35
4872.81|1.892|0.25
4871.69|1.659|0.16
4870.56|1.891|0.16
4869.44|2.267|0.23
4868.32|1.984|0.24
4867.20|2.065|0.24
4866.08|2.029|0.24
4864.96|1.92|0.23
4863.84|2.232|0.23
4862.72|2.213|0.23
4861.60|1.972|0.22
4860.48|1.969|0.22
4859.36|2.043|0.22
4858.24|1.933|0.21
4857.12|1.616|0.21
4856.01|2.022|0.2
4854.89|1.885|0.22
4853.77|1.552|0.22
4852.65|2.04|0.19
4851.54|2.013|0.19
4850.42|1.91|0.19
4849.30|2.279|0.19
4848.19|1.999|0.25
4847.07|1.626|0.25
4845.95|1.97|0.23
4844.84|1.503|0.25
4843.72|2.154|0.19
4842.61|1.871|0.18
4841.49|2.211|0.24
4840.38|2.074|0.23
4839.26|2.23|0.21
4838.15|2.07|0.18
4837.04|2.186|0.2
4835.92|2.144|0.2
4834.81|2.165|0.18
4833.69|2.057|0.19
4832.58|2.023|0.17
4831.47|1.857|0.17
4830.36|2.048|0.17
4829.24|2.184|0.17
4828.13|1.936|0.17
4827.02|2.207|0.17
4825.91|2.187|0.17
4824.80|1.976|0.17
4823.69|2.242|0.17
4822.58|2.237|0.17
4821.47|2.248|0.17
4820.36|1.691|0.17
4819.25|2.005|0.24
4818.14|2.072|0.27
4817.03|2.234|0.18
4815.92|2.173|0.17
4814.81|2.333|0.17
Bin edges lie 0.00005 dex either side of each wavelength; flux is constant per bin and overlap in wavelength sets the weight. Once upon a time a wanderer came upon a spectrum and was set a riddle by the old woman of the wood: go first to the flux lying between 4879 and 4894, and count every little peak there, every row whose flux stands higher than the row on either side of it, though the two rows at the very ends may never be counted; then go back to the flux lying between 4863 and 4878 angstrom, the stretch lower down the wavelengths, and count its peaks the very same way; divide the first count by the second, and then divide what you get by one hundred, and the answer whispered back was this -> 0.0075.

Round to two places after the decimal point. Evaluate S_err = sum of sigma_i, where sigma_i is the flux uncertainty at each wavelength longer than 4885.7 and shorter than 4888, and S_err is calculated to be 0.32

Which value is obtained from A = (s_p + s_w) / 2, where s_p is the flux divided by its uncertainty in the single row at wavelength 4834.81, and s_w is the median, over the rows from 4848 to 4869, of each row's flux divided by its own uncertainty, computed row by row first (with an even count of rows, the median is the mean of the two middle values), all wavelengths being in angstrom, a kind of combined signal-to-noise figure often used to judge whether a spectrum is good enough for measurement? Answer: 10.5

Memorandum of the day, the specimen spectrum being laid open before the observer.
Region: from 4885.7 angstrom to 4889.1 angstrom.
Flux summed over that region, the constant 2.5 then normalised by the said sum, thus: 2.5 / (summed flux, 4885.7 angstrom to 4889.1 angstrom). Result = 0.412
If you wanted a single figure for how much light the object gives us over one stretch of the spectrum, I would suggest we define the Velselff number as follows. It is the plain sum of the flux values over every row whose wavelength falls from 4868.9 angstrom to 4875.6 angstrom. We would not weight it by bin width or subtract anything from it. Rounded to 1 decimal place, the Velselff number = 10.6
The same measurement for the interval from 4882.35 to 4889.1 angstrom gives 12.1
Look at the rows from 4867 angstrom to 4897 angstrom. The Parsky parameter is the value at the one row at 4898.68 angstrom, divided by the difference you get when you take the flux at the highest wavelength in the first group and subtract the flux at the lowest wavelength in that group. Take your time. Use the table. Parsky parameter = 6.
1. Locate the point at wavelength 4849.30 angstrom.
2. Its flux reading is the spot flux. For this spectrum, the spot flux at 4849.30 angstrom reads 2.279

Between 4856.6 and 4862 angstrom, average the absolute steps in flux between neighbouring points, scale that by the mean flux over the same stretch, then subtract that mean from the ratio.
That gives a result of -1.84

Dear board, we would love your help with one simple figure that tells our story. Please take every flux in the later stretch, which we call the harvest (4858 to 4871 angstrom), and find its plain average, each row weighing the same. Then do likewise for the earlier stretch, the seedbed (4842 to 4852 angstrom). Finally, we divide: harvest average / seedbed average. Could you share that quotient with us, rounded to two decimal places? 1.06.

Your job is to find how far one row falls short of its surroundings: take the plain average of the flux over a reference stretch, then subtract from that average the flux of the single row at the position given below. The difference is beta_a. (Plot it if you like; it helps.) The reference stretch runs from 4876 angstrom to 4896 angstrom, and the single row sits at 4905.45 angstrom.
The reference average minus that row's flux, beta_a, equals -0.4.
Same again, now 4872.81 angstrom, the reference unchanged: 0.1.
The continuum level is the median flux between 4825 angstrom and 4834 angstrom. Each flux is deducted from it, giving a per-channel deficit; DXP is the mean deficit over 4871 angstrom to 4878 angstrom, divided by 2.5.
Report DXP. 0.118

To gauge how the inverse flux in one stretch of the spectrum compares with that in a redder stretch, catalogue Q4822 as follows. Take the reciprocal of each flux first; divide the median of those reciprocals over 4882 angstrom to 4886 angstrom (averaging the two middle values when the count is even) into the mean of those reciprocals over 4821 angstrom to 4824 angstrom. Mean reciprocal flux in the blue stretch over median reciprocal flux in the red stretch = 0.880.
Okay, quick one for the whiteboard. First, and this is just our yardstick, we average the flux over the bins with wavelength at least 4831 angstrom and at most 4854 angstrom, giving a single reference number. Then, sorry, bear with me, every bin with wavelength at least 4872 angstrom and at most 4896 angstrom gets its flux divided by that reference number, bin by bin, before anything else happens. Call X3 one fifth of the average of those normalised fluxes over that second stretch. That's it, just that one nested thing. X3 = 0.195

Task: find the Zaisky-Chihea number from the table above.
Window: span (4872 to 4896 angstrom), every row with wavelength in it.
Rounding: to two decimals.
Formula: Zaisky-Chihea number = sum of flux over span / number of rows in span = 1.95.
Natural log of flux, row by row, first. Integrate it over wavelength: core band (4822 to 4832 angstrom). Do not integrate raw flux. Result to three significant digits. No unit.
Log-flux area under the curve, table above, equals 7.39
